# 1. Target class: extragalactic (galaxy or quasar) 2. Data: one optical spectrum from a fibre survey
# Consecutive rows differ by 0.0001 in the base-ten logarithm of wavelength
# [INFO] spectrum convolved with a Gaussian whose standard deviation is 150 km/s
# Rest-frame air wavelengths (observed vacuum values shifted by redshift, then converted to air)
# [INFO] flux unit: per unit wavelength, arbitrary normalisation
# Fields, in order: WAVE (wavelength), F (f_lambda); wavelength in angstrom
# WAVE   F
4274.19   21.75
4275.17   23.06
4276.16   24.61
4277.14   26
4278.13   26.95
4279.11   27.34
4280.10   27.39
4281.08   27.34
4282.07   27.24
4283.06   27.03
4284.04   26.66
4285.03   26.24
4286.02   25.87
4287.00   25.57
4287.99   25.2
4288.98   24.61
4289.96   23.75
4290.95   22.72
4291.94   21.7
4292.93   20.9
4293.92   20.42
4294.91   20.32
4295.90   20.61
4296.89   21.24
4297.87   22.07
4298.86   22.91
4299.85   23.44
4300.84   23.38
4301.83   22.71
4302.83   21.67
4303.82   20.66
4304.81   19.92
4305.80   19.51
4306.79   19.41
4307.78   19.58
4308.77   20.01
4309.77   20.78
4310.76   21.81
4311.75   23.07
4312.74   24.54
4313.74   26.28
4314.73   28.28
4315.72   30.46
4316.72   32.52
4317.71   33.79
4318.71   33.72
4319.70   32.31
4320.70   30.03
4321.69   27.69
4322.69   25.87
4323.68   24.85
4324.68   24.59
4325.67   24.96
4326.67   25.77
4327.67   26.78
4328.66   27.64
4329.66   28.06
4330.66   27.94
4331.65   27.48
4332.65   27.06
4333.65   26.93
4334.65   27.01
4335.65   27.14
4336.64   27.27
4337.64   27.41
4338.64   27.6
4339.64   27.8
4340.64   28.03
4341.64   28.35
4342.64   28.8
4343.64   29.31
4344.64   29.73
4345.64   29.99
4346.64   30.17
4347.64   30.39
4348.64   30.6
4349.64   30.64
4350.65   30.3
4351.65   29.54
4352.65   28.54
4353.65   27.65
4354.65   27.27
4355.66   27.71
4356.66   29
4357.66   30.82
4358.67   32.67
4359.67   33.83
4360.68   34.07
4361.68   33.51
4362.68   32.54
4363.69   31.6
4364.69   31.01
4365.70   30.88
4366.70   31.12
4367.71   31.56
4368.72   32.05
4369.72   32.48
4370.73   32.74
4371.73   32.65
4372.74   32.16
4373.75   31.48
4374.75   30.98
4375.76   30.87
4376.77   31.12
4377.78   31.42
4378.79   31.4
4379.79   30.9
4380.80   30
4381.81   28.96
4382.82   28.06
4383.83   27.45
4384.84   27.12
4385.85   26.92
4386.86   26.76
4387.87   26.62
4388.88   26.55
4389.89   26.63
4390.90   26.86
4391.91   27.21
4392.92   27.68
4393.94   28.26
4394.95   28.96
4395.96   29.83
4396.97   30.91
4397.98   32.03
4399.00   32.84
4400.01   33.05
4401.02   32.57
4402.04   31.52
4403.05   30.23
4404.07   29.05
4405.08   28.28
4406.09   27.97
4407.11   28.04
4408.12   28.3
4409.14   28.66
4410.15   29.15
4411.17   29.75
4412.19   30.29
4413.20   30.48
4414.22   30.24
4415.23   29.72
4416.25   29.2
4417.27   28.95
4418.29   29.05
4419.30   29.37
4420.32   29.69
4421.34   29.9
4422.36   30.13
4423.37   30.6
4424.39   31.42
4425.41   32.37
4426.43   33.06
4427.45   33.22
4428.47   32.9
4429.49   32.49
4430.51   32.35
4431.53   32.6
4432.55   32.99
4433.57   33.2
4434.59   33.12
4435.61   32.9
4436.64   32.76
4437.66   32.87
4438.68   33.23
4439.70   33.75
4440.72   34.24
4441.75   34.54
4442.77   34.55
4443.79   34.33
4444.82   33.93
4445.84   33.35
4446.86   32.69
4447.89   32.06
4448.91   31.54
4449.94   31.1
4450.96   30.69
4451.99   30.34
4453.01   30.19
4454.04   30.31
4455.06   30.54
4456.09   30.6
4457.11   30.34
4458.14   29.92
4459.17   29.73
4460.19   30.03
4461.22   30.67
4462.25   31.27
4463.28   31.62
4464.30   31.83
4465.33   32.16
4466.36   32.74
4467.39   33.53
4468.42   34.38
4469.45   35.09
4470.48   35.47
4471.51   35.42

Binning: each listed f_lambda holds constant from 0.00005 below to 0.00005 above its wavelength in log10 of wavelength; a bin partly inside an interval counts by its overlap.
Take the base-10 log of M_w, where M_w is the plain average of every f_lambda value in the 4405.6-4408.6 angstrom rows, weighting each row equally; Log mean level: 1.45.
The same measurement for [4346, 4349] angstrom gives 1.48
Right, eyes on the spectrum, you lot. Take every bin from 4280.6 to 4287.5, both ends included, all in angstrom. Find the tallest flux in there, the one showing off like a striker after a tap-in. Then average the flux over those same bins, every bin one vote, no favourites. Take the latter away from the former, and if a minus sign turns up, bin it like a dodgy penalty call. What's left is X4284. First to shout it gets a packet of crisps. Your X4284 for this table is 0.8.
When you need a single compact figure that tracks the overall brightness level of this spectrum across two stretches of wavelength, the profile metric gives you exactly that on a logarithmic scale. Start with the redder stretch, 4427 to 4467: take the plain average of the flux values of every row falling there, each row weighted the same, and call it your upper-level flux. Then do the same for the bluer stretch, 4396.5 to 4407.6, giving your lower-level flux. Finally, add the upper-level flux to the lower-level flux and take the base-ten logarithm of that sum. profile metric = 1.80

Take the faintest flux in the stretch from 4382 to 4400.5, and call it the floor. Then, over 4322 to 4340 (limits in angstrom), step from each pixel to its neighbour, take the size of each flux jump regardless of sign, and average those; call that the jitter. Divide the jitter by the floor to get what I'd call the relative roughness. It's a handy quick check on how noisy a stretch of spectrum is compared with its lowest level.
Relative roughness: 0.015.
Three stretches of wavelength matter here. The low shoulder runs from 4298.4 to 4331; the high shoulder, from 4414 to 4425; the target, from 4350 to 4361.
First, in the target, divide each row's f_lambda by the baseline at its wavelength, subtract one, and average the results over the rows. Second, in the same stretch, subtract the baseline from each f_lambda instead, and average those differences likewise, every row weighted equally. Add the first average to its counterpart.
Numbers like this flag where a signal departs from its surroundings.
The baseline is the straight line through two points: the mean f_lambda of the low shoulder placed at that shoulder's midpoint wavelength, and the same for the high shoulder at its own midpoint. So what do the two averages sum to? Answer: 3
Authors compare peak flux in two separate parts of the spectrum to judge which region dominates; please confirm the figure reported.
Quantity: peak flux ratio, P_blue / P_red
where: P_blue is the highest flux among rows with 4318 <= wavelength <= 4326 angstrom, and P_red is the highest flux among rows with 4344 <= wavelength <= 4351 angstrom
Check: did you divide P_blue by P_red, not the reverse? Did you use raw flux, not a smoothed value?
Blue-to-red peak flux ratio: 1.10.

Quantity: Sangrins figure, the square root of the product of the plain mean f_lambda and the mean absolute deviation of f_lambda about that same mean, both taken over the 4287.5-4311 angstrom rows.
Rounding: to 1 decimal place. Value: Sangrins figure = 5.4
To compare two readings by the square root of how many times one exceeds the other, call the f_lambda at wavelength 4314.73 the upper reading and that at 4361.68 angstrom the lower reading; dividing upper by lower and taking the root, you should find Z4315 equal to 0.92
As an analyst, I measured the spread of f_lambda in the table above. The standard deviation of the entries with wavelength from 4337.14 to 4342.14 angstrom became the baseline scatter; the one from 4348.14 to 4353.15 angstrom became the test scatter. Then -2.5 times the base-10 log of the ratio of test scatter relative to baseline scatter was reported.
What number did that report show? -1.0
